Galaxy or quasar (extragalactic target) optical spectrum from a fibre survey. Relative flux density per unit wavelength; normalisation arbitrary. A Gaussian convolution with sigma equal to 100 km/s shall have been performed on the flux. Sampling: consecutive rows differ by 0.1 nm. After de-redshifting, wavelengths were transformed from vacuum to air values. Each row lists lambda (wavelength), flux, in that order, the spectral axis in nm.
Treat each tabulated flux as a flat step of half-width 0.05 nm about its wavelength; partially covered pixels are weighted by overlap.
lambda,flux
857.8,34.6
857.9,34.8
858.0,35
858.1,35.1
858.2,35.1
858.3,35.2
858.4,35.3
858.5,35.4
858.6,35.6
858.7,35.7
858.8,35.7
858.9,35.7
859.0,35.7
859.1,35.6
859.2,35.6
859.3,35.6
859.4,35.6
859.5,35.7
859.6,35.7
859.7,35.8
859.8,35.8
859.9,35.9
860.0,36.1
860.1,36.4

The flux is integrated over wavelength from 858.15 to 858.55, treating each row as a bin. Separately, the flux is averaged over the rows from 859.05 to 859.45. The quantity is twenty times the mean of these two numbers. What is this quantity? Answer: 497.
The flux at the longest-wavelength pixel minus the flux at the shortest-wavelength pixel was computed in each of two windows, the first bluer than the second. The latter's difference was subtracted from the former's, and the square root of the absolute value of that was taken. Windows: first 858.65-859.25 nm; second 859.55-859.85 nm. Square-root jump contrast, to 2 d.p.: 0.45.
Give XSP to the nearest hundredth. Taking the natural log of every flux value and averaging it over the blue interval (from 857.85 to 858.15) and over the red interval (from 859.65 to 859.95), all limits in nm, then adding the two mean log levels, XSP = 7.13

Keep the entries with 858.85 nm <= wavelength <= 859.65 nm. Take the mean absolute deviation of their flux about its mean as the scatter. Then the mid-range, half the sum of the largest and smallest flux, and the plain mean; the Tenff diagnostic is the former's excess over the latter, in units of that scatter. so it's 0.0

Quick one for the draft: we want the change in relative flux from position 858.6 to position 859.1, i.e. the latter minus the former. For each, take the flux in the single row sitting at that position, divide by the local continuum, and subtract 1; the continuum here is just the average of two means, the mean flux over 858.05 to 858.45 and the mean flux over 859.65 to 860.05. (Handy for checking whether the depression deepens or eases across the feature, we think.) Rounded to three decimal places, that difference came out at 0.000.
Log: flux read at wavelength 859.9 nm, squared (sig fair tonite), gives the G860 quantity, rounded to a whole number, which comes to 1289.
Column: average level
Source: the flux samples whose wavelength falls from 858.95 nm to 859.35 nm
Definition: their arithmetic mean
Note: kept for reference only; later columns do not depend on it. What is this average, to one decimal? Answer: 35.6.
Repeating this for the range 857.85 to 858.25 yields 35.0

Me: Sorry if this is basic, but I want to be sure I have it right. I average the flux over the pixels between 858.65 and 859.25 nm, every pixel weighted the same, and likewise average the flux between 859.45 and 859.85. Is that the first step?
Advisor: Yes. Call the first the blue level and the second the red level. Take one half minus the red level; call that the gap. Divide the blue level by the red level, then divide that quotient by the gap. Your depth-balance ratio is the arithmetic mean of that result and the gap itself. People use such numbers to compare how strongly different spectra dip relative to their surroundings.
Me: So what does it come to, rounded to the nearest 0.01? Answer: -17.64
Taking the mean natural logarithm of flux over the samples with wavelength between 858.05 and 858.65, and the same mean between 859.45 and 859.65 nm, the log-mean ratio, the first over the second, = 0.997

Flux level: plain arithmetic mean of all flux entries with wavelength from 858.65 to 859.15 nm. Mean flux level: 35.7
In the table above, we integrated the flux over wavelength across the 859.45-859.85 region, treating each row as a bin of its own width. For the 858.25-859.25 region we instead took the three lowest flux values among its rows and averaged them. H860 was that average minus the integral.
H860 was 21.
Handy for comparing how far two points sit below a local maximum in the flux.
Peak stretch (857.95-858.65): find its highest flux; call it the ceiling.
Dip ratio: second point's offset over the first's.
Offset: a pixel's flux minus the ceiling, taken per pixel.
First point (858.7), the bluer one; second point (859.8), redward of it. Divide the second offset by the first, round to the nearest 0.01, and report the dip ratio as 2.00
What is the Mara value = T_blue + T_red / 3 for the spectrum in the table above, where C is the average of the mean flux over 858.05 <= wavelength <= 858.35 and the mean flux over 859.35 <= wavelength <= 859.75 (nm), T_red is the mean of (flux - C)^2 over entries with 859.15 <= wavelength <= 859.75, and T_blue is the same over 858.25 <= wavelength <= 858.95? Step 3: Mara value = 0.071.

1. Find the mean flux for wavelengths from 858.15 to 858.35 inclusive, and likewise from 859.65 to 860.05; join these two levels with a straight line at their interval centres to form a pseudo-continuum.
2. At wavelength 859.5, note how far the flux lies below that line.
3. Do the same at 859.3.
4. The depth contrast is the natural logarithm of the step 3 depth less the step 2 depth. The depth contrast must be -5.08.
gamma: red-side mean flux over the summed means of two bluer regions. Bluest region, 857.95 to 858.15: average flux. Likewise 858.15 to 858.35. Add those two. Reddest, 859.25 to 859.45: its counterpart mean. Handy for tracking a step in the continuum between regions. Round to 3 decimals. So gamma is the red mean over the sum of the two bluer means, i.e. 0.507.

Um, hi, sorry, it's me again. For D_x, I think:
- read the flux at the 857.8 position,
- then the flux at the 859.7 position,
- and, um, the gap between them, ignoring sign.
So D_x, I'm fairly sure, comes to 1.2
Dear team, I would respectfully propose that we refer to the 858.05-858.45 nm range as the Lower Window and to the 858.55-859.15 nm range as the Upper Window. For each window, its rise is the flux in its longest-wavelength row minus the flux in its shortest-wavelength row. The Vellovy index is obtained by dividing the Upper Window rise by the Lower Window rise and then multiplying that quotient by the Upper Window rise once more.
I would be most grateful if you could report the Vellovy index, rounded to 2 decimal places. 0.00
